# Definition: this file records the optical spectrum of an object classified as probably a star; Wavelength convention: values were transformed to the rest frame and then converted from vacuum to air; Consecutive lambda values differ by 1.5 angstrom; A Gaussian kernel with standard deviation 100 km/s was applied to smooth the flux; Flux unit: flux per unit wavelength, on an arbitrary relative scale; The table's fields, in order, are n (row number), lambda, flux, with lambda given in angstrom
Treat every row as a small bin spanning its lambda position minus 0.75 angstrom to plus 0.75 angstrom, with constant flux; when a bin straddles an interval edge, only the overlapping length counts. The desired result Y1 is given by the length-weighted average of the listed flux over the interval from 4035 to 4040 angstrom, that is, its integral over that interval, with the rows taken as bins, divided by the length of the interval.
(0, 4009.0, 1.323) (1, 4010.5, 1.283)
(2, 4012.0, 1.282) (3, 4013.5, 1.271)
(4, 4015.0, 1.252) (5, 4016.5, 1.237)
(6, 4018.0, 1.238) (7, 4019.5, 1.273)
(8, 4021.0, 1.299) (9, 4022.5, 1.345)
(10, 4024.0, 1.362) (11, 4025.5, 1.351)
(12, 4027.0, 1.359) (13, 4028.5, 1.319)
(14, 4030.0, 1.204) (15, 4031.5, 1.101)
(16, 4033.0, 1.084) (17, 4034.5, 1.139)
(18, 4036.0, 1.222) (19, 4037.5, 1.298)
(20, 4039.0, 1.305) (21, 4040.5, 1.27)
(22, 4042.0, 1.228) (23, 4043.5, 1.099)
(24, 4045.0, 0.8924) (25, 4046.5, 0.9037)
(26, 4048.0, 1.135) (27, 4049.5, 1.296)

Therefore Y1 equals 1.27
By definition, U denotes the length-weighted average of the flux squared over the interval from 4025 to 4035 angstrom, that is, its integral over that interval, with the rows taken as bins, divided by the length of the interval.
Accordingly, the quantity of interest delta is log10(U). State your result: 0.177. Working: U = 1.5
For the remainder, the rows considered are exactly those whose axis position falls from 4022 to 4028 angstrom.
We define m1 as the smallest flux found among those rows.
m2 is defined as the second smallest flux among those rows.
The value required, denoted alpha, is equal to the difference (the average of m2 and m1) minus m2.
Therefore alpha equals -0.003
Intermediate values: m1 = 1.345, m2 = 1.351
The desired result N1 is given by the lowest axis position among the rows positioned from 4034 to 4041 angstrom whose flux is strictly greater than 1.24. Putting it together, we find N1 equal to 4037.5 angstrom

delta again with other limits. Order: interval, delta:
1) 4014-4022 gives 0.203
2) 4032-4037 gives 0.125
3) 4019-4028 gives 0.250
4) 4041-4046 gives 0.070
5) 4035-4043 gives 0.198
